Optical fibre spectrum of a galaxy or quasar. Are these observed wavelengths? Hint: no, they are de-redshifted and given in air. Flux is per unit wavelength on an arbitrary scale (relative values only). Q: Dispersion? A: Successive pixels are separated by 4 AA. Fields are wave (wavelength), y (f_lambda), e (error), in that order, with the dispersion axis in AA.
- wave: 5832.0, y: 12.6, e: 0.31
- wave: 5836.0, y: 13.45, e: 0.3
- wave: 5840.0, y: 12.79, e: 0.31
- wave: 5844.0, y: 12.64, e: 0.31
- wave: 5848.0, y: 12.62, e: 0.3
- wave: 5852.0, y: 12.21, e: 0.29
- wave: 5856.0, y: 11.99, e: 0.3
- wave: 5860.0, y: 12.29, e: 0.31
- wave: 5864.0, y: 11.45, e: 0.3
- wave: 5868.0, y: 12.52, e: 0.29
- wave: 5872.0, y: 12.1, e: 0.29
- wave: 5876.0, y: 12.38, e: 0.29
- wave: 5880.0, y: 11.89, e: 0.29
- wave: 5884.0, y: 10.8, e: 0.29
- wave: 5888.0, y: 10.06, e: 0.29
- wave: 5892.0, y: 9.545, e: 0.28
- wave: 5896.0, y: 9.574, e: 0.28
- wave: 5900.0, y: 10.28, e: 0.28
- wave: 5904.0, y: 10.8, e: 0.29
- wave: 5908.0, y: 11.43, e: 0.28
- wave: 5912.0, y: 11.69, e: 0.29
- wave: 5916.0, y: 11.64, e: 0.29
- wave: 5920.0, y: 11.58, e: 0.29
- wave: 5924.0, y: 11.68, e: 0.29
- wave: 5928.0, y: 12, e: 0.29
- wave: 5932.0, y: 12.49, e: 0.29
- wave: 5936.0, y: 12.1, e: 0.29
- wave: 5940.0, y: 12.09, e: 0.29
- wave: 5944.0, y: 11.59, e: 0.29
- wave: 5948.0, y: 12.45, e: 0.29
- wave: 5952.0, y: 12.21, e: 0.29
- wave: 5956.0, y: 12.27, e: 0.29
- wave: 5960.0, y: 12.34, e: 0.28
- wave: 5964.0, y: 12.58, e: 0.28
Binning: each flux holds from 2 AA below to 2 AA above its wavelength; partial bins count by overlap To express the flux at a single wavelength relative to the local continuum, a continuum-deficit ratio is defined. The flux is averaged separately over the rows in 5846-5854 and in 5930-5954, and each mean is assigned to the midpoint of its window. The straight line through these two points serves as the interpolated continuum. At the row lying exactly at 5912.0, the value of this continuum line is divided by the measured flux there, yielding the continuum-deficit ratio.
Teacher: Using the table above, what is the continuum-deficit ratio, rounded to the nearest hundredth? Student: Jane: 1.05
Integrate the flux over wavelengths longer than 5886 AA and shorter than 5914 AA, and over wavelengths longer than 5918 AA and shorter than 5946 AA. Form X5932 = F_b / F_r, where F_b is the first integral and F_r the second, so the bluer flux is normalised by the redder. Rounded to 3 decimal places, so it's 0.878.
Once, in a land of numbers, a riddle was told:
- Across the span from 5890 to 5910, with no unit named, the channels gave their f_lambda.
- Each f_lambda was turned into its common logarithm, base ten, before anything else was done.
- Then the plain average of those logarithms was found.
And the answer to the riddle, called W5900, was 1.013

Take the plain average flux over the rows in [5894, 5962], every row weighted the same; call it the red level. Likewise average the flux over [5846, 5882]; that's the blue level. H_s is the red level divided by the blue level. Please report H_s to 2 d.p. 0.96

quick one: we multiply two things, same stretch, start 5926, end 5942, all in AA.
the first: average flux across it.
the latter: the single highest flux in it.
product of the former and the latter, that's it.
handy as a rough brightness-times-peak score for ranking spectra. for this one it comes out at 152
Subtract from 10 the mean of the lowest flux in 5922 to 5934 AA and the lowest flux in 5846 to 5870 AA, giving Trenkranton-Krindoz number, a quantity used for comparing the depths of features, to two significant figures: -1.6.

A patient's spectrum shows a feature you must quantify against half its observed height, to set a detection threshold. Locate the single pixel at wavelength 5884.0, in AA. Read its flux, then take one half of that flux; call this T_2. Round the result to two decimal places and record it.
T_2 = 5.40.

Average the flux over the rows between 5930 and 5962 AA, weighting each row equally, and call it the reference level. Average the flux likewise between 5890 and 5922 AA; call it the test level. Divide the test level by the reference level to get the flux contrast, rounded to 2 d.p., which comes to 0.89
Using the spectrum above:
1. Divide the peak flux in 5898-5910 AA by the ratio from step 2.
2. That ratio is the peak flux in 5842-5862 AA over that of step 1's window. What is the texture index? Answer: 10.3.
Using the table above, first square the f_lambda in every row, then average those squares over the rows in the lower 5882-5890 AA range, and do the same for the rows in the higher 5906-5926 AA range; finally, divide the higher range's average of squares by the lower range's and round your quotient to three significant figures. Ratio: 1.24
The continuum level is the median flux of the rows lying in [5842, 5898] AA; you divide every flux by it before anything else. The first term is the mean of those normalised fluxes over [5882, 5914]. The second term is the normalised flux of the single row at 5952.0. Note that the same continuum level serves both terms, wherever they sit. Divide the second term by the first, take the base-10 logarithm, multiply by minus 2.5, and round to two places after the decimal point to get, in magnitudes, -0.16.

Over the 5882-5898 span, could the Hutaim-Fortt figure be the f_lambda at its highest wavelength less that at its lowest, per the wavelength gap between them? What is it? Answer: -0.10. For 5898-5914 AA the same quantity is 0.12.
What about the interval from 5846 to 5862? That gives -0.03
